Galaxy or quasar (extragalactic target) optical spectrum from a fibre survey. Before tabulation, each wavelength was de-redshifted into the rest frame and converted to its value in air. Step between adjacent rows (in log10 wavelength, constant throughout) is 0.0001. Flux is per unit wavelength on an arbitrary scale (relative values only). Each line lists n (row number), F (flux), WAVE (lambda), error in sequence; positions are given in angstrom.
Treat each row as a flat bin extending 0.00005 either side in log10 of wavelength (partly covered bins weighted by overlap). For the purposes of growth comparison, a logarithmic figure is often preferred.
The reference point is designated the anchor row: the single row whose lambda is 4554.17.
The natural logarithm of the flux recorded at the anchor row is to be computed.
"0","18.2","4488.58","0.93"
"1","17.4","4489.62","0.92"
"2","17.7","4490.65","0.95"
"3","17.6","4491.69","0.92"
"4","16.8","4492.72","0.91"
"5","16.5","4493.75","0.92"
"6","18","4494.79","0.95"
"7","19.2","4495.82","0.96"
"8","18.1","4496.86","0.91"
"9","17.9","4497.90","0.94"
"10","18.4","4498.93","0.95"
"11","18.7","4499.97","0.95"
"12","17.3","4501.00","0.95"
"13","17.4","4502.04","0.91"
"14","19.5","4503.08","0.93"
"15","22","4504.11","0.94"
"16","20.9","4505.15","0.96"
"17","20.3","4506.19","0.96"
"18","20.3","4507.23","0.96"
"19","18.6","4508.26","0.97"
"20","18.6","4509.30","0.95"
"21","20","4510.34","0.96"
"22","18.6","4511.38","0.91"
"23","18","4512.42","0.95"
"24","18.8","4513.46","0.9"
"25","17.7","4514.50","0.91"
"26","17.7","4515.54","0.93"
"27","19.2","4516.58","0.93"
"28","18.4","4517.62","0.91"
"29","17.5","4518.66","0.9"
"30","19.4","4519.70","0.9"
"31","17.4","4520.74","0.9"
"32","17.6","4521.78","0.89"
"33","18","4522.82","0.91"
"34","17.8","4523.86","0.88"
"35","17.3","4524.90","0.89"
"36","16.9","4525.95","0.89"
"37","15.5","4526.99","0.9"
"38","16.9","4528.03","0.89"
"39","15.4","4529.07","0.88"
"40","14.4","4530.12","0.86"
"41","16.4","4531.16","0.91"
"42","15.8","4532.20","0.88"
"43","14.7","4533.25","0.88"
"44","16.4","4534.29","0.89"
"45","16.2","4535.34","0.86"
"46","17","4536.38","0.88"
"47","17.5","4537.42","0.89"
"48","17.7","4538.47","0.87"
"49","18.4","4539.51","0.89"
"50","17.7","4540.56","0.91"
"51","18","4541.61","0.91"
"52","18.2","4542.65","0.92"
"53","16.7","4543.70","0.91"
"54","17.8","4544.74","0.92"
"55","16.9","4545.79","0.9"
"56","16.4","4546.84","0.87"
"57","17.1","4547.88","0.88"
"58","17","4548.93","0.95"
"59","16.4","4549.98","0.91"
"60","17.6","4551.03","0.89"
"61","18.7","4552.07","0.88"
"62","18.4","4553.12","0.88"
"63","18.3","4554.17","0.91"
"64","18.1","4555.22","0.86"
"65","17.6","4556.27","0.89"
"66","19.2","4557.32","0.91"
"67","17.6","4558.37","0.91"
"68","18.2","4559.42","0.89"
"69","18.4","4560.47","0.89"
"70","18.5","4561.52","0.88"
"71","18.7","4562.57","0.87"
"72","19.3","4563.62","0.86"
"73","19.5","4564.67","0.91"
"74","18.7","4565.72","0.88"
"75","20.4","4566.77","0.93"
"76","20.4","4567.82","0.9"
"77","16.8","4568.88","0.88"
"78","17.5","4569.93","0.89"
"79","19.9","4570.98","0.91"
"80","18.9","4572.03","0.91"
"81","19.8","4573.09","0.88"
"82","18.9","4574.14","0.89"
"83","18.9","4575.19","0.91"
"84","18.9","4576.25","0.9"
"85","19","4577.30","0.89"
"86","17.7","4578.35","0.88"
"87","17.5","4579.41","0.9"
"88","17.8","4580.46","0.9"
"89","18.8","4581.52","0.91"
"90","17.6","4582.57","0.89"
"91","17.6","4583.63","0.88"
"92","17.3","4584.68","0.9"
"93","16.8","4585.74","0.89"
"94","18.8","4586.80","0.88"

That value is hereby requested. 2.907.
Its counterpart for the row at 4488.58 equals 2.901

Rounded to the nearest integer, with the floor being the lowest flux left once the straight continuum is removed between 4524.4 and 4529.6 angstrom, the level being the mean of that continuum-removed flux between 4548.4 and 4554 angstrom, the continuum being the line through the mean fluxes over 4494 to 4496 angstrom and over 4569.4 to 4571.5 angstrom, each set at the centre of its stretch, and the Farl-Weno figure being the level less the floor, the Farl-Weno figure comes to 2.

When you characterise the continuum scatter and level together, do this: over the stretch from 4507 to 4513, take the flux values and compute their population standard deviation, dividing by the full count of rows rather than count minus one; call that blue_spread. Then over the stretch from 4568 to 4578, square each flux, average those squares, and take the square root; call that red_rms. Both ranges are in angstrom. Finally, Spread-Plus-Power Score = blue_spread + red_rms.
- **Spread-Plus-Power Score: 19.6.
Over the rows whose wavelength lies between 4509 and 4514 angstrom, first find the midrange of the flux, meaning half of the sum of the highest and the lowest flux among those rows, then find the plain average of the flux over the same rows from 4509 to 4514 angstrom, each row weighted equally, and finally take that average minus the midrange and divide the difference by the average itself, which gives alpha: -0.01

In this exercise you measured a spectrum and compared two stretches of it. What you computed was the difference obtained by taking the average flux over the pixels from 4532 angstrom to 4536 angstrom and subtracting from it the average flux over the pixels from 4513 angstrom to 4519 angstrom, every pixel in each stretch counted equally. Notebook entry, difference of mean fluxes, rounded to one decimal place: -2.4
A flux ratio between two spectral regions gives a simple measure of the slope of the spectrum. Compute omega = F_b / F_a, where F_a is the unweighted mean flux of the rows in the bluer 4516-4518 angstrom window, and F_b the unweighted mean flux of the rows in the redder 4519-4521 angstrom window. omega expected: 0.98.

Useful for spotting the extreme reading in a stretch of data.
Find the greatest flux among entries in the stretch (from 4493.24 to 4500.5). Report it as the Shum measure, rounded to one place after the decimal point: 19.2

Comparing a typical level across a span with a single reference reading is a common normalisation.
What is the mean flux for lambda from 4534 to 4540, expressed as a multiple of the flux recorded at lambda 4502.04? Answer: 0.99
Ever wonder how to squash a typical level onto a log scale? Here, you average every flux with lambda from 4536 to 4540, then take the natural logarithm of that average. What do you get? 2.87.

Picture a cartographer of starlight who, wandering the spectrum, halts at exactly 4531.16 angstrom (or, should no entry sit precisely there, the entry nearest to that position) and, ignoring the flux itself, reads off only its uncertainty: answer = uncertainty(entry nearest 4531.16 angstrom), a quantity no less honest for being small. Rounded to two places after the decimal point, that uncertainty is 0.91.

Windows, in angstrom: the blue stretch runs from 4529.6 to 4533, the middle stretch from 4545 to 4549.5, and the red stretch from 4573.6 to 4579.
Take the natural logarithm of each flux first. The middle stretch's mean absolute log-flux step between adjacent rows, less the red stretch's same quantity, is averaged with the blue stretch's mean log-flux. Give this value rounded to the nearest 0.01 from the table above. 1.37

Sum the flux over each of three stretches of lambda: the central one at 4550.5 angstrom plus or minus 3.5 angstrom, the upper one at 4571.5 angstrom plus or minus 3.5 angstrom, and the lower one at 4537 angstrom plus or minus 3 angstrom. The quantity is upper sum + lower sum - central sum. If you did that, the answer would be 110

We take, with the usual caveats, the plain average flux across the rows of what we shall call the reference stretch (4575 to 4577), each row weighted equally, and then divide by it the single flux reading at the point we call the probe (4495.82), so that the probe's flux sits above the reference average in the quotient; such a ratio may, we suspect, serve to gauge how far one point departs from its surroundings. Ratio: 1.02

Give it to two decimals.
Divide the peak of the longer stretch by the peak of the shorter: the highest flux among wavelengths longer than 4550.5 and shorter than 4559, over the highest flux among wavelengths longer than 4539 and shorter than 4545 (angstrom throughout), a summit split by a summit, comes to 1.04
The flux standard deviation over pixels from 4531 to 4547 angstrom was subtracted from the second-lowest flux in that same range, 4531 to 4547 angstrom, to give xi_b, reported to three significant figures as 14.8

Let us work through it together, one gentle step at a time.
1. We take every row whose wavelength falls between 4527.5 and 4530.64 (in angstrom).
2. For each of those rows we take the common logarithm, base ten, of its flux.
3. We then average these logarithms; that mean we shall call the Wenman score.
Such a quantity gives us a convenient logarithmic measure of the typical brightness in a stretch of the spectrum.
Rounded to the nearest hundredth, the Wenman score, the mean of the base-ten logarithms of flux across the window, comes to 1.19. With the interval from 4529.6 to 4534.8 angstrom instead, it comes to 1.19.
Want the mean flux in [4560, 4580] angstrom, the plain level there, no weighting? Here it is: 18.8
